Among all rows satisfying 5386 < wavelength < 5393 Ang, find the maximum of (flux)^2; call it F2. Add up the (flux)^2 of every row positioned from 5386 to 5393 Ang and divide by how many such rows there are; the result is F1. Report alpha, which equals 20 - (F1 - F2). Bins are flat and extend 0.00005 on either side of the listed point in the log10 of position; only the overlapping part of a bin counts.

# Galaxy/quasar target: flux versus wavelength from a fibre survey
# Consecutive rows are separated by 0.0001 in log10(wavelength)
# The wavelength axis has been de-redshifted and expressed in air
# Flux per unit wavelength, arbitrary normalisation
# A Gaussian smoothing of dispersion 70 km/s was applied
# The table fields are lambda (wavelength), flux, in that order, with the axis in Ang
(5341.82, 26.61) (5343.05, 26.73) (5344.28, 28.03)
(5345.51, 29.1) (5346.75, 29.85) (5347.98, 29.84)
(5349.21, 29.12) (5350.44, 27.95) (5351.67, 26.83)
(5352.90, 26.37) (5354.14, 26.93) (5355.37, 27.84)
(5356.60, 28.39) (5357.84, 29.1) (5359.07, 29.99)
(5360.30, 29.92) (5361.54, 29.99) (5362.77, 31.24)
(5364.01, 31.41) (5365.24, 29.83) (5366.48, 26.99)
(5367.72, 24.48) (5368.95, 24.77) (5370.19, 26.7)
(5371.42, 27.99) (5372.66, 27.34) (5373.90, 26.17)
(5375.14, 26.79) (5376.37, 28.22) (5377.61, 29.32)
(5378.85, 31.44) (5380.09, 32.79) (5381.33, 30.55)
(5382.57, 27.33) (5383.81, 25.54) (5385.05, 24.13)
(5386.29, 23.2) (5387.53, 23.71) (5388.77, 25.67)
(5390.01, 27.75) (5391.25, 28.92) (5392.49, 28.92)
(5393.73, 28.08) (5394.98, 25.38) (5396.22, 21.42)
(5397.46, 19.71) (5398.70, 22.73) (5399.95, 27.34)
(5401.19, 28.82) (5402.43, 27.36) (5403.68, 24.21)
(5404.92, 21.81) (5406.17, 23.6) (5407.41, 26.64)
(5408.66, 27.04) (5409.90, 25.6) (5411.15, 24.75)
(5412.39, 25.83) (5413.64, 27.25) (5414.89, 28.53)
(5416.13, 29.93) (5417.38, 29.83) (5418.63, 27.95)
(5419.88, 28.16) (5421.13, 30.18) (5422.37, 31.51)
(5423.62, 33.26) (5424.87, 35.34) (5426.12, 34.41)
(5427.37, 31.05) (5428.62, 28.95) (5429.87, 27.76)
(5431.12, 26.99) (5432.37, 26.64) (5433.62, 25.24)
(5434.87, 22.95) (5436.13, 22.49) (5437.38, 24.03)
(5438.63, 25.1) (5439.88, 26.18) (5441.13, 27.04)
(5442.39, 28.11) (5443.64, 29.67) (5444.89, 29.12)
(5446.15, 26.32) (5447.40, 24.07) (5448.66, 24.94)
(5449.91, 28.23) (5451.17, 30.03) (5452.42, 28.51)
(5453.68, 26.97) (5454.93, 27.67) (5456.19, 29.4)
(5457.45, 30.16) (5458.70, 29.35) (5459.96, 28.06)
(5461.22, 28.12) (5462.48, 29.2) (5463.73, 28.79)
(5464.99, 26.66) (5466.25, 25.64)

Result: 156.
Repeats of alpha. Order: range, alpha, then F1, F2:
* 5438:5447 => 149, 751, 880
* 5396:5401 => 240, 528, 747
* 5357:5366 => 93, 913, 987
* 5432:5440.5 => 119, 610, 710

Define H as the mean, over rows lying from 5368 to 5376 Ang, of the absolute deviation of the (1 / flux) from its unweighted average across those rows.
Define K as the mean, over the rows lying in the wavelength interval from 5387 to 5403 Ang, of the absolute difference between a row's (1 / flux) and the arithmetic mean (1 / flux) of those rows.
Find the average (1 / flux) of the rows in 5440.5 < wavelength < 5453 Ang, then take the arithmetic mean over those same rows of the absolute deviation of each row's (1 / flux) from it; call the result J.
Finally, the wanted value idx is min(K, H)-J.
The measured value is -0.0011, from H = 0.0011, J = 0.0022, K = 0.0041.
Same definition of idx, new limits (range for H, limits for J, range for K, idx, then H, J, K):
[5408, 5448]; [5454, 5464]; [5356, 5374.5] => 0.0015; 0.0031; 0.0008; 0.0023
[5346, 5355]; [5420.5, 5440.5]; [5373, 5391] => -0.0026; 0.0016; 0.0042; 0.0031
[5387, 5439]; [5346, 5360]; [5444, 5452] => 0.0014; 0.0037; 0.0014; 0.0028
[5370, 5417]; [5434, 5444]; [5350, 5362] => -0.0017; 0.0033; 0.0031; 0.0014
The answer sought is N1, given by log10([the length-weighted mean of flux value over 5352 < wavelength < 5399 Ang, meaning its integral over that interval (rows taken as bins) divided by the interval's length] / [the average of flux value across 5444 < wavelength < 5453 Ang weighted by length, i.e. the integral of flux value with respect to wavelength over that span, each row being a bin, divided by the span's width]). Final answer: 0.00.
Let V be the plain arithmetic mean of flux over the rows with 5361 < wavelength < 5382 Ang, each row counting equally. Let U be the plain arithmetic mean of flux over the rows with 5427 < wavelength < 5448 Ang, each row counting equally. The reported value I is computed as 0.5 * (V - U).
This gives 1.0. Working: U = 26.6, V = 28.6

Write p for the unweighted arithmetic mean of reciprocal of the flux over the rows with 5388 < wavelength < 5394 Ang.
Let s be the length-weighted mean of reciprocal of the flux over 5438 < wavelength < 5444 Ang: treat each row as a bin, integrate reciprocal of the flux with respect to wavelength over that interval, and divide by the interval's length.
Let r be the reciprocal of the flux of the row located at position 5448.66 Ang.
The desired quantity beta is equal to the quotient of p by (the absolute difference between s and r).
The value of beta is 12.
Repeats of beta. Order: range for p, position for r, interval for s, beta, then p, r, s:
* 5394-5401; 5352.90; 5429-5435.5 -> 64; 0.043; 0.0379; 0.0386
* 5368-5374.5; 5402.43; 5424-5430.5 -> 8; 0.038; 0.0365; 0.0319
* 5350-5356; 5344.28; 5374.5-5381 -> 20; 0.037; 0.0357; 0.0338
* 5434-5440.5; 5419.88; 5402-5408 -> 8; 0.042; 0.0355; 0.0409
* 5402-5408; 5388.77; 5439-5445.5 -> 14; 0.041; 0.0390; 0.0360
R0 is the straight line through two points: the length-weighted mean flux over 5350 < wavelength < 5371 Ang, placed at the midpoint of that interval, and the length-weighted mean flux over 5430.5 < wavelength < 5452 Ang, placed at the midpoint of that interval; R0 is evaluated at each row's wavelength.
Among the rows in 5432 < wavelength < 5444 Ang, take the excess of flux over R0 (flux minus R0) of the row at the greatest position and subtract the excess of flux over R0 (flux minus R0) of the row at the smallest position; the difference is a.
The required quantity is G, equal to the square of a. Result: 11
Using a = 3.3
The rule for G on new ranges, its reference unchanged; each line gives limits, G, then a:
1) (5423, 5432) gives 37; -6.1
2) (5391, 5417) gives 2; 1.6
